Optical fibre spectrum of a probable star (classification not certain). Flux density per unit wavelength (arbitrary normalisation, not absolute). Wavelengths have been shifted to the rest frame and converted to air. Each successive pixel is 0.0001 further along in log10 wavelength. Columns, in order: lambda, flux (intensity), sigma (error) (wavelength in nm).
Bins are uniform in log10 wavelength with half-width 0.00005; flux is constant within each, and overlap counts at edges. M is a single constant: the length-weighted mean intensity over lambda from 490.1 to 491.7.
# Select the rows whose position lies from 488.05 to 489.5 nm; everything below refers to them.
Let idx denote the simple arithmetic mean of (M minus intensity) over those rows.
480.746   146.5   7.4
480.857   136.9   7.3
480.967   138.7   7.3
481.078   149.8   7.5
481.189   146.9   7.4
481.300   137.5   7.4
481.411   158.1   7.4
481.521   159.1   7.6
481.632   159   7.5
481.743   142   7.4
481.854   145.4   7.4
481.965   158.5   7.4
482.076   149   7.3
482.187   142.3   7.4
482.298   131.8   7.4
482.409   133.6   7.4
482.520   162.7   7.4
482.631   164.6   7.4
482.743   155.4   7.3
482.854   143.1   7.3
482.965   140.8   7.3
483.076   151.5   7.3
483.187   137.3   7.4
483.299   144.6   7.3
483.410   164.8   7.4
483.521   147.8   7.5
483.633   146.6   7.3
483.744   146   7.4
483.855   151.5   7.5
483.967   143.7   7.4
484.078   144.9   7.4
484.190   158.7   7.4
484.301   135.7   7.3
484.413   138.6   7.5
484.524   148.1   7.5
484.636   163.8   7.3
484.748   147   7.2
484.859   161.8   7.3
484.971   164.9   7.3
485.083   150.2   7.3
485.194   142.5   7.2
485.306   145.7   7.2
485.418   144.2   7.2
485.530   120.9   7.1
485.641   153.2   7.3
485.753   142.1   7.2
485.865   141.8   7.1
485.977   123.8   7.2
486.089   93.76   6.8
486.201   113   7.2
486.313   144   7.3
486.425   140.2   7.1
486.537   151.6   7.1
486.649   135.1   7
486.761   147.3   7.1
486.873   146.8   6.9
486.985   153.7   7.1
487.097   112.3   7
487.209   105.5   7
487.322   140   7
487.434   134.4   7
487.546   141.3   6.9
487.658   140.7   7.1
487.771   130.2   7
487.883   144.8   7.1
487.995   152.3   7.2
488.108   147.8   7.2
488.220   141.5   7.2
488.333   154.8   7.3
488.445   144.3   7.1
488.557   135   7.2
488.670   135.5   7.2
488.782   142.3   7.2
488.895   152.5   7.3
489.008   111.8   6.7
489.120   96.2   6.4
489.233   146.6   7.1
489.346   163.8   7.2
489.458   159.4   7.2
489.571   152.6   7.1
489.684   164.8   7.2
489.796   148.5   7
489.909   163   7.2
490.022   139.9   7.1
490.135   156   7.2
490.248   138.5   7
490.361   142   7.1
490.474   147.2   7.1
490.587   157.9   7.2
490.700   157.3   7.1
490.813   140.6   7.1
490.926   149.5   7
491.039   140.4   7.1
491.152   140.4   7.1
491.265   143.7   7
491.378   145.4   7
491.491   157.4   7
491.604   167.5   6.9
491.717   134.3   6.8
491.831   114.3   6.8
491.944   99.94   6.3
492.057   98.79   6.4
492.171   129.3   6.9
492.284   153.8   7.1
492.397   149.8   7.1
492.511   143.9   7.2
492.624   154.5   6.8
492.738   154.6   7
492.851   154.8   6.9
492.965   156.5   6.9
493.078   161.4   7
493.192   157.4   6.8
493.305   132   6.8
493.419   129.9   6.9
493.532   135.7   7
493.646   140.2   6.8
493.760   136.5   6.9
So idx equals 8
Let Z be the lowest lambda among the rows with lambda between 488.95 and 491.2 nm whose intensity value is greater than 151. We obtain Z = 489.346 nm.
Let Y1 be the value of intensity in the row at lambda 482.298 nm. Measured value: 131.8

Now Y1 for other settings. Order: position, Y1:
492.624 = 154.5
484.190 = 158.7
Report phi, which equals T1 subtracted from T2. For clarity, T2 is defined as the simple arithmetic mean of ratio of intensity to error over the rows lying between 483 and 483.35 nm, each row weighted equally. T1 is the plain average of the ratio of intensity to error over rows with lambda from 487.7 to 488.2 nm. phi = 0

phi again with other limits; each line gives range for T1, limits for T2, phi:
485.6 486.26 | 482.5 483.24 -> 3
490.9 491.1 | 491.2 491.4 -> 0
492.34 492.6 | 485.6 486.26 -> -3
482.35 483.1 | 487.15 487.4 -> -3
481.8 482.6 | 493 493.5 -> 1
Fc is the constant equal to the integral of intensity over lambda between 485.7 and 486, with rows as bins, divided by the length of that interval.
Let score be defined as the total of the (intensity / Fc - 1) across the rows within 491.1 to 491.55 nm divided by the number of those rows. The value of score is 0.07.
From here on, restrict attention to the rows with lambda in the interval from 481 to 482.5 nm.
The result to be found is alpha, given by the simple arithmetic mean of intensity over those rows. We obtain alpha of 147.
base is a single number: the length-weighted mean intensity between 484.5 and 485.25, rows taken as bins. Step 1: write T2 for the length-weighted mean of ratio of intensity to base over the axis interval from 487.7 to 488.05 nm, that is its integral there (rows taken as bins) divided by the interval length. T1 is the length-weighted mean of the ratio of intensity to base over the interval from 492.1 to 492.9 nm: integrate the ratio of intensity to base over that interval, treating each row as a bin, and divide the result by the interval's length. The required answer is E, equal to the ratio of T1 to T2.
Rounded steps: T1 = 0.96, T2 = 0.92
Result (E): 1.04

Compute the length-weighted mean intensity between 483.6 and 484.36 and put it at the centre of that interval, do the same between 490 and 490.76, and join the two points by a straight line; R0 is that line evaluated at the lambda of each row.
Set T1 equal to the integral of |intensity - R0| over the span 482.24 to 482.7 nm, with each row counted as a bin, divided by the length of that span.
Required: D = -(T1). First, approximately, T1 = 15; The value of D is -15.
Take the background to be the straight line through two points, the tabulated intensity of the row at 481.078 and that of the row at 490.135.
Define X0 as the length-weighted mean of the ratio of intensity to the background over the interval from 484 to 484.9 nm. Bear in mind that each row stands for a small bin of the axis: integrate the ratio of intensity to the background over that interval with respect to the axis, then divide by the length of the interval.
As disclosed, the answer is 0.98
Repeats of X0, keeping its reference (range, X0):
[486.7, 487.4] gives 0.87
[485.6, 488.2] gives 0.89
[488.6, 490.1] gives 0.93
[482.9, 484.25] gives 0.98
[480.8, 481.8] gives 0.98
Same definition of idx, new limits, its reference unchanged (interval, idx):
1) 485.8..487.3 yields 17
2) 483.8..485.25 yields -2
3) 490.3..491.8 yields 0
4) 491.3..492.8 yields 10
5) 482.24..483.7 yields 0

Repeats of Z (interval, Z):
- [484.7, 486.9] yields 484.859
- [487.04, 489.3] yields 487.995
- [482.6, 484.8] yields 482.631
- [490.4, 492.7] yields 490.587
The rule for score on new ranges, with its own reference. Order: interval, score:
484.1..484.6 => 0.06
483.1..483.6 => 0.08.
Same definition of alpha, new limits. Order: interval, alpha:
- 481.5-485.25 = 149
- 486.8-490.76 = 143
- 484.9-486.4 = 137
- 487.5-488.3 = 143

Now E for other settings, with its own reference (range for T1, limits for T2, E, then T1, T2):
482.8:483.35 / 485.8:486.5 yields 1.13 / 0.93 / 0.82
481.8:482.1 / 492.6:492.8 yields 0.98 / 0.98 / 1.00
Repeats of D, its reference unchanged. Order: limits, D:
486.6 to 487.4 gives -15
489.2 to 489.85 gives -8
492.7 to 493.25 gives -8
